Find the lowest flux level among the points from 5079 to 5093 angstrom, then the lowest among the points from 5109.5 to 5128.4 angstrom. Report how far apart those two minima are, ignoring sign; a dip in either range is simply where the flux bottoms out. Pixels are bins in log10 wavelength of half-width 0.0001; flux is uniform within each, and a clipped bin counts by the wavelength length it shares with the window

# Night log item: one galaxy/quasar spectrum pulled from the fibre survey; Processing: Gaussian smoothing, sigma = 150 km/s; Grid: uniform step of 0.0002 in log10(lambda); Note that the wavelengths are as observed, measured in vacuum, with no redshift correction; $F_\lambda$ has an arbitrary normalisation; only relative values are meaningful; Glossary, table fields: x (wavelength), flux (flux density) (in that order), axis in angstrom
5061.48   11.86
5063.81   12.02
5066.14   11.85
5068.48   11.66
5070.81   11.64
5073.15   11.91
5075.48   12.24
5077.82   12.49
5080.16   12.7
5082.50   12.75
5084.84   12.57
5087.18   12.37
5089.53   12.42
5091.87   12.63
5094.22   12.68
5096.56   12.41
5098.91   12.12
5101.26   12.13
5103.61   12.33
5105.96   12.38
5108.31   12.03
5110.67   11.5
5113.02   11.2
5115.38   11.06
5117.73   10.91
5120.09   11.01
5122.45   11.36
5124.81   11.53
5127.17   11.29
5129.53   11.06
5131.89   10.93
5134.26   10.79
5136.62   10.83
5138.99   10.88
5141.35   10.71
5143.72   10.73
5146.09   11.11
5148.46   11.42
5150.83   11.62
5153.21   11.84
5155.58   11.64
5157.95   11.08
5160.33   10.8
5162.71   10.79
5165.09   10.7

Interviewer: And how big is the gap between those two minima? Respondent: 1.5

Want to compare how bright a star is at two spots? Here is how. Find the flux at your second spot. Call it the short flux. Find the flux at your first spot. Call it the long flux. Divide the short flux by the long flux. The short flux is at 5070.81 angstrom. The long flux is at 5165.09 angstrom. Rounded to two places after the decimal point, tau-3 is 1.09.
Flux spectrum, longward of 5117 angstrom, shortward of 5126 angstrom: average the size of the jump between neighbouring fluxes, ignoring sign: 0.21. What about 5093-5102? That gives 0.19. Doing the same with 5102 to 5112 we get 0.31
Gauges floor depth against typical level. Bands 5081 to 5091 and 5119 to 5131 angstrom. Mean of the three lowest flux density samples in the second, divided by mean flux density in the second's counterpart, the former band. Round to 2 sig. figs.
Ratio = 0.89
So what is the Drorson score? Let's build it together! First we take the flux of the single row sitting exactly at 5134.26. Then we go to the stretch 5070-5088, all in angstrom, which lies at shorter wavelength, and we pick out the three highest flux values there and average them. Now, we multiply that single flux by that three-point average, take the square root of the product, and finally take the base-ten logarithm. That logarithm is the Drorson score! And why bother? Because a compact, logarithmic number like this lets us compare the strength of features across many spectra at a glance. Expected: 1.07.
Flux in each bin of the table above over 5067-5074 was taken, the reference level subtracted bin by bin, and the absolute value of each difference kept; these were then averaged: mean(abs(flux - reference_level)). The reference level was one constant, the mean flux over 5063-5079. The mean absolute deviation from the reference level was 0.24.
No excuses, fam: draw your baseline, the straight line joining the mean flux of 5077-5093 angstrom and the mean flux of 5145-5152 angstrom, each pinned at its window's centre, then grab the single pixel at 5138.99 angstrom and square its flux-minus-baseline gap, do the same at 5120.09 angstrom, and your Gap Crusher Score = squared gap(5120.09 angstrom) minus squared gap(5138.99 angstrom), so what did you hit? 0.3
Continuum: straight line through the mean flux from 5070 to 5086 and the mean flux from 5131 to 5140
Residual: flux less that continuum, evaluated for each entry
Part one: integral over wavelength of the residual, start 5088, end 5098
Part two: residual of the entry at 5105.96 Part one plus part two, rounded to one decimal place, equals 6.4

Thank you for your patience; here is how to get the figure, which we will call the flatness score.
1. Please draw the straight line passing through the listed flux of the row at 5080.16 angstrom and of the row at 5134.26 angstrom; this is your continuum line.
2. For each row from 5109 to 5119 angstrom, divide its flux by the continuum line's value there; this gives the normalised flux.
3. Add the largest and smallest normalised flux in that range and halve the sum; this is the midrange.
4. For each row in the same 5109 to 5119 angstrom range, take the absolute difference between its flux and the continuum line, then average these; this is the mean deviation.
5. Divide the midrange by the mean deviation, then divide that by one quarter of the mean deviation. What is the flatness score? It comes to 36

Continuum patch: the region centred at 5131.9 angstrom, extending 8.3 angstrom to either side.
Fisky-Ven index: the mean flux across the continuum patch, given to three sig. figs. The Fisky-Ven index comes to 11.0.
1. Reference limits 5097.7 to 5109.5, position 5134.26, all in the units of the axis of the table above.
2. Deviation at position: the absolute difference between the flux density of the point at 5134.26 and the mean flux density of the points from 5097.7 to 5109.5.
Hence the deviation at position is 1.4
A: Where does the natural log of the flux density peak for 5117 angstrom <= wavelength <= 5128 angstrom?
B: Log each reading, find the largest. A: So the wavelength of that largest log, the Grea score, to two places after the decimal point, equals 5124.81 angstrom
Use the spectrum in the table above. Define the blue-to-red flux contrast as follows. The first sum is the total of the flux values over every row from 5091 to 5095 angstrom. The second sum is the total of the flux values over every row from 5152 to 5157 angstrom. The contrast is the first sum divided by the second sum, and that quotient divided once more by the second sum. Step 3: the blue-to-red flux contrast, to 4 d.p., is 0.0459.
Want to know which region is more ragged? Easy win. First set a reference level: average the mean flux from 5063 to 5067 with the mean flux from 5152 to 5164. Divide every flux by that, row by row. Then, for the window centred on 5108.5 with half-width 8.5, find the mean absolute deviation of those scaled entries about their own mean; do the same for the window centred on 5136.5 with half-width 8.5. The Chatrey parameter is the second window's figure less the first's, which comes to -0.033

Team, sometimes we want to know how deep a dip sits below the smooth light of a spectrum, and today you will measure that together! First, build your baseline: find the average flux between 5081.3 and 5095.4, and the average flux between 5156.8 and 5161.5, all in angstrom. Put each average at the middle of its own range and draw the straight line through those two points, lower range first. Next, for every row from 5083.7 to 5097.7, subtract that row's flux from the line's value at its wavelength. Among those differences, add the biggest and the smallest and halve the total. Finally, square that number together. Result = 0.00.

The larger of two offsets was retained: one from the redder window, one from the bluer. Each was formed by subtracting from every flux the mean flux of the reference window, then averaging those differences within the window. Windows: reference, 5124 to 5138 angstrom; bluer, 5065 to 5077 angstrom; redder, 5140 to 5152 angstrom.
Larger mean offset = 0.8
